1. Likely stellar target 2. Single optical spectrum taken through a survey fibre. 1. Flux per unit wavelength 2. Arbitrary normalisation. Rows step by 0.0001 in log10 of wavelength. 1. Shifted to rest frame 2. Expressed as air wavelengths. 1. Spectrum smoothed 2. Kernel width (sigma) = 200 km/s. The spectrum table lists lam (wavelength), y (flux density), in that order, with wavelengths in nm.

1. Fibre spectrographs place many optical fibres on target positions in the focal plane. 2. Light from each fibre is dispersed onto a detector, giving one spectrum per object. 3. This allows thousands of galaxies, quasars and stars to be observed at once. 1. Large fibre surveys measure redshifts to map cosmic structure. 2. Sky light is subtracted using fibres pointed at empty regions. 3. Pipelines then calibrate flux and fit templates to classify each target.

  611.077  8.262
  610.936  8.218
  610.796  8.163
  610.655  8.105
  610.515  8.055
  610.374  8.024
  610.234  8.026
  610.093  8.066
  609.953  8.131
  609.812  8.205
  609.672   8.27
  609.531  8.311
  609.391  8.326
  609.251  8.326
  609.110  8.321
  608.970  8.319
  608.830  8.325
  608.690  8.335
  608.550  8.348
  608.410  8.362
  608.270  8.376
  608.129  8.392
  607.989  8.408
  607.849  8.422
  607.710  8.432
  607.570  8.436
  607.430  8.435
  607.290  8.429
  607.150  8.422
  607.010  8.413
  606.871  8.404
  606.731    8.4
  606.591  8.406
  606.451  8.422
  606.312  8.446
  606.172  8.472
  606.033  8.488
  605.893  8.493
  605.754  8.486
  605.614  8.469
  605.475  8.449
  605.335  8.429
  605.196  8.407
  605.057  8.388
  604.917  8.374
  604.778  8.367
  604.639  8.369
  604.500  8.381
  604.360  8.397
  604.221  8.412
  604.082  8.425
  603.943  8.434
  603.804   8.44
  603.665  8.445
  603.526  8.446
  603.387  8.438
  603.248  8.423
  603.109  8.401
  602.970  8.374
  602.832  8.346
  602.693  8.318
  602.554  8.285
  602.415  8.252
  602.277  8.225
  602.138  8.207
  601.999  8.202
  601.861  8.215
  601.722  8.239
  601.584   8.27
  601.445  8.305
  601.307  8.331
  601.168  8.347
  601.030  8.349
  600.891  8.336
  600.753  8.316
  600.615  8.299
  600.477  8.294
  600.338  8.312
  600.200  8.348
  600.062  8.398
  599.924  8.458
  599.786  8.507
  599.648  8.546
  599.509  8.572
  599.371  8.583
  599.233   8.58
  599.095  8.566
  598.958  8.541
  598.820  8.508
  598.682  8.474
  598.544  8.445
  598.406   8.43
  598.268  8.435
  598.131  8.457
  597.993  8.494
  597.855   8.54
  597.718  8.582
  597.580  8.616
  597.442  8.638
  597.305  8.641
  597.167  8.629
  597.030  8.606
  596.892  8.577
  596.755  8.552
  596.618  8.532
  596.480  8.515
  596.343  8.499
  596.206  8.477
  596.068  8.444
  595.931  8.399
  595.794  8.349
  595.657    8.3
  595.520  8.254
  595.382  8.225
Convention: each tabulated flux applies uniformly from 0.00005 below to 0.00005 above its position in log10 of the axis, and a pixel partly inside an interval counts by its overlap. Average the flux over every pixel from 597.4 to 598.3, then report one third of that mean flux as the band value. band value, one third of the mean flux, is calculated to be 2.85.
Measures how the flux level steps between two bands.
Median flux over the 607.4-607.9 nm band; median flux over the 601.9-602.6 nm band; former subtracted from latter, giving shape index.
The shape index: -0.21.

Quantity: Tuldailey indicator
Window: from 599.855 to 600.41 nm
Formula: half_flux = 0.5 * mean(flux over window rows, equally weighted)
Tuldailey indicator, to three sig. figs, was 4.19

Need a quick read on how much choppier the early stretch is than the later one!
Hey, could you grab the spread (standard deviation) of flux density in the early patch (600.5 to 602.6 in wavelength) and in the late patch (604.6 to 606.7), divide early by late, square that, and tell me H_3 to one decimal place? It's 1.4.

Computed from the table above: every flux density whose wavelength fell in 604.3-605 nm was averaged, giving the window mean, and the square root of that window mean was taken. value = 2.89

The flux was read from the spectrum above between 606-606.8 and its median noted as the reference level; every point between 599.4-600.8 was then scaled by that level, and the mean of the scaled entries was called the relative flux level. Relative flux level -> 0.997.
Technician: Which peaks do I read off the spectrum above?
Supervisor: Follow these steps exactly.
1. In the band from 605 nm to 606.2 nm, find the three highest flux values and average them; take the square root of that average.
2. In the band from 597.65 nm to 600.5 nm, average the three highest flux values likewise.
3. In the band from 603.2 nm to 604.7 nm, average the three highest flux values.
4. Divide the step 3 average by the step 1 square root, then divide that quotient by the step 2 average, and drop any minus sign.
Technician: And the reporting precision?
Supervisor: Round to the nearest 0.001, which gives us 0.338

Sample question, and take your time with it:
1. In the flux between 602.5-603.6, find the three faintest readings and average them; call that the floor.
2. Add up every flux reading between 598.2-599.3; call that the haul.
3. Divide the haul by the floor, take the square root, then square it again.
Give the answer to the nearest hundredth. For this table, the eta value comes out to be 8.17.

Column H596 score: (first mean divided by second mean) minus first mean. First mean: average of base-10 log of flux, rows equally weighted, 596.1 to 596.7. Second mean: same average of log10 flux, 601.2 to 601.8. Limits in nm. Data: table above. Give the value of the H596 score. 0.083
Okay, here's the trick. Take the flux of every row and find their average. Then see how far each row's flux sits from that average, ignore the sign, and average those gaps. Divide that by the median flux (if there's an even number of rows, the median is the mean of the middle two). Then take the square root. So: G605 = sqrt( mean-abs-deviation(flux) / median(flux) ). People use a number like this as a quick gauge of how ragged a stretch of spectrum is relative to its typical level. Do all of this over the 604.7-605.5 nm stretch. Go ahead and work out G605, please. 0.0556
